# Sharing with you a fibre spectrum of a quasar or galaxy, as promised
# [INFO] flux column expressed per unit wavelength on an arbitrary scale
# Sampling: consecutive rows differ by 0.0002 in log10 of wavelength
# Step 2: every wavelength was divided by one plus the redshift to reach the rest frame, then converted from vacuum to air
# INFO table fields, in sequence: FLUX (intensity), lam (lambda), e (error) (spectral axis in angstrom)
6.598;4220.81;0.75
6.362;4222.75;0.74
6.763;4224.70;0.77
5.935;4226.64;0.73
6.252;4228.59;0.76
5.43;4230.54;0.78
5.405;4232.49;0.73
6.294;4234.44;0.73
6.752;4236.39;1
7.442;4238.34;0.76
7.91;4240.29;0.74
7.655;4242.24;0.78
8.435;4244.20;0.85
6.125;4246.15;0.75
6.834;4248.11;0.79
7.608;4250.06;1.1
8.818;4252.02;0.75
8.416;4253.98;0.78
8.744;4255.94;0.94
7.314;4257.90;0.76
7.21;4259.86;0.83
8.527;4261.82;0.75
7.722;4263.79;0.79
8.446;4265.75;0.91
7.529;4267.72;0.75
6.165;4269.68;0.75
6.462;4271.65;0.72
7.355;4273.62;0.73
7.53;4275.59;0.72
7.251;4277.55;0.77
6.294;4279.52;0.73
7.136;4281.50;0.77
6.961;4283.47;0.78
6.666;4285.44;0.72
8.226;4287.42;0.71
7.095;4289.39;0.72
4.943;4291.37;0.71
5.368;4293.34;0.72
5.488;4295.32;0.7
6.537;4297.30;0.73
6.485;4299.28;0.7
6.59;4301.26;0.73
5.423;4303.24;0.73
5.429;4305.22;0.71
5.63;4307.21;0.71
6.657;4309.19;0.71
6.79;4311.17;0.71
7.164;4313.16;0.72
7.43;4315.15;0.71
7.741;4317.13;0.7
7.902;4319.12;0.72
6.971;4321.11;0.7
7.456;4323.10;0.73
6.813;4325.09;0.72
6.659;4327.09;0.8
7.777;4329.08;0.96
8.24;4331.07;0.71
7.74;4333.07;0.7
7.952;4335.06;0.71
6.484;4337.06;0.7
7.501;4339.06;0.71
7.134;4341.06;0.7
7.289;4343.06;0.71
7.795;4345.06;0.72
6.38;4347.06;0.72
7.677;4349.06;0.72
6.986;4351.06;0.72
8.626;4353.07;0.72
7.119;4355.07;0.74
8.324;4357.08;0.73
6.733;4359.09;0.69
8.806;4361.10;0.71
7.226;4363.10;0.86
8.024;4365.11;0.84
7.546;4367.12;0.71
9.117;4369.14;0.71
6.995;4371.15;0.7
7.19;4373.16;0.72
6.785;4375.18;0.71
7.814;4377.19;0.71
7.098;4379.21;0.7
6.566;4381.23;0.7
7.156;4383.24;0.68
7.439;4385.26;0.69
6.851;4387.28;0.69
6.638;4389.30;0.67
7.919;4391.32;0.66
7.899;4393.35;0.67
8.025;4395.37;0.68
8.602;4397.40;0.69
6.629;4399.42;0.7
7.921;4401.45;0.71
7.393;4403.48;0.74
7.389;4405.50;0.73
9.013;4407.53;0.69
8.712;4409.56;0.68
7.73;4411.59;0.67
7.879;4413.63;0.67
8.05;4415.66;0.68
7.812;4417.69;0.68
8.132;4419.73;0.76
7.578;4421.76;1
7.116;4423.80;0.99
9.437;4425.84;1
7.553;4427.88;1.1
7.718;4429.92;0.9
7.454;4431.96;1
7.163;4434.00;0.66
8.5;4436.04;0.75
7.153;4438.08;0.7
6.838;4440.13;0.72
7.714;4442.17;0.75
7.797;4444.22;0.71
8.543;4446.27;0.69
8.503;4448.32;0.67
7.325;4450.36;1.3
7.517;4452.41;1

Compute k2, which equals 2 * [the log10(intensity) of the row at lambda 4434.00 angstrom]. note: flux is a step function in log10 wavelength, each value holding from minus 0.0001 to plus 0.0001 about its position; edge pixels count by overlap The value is 1.71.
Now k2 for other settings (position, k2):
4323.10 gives 1.75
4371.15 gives 1.69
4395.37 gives 1.81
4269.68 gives 1.58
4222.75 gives 1.61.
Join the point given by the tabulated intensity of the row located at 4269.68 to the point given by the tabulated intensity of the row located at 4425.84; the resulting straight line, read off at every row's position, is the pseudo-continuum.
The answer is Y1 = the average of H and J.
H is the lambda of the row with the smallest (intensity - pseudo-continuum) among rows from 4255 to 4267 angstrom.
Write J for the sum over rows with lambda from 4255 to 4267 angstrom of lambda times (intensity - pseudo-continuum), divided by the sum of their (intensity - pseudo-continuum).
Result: 4260.3 angstrom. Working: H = 4259.86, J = 4260.8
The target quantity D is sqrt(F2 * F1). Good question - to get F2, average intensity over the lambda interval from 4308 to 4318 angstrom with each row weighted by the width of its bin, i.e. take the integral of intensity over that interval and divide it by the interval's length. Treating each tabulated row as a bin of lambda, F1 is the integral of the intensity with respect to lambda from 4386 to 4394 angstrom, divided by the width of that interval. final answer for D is 7.2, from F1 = 7.30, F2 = 7.13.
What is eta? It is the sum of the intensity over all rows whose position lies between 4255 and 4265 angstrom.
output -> 39.5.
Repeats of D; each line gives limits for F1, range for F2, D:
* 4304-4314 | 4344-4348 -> 6.7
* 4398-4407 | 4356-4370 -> 7.7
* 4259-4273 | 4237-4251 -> 7.4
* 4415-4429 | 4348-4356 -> 7.8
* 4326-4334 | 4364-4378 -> 7.6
